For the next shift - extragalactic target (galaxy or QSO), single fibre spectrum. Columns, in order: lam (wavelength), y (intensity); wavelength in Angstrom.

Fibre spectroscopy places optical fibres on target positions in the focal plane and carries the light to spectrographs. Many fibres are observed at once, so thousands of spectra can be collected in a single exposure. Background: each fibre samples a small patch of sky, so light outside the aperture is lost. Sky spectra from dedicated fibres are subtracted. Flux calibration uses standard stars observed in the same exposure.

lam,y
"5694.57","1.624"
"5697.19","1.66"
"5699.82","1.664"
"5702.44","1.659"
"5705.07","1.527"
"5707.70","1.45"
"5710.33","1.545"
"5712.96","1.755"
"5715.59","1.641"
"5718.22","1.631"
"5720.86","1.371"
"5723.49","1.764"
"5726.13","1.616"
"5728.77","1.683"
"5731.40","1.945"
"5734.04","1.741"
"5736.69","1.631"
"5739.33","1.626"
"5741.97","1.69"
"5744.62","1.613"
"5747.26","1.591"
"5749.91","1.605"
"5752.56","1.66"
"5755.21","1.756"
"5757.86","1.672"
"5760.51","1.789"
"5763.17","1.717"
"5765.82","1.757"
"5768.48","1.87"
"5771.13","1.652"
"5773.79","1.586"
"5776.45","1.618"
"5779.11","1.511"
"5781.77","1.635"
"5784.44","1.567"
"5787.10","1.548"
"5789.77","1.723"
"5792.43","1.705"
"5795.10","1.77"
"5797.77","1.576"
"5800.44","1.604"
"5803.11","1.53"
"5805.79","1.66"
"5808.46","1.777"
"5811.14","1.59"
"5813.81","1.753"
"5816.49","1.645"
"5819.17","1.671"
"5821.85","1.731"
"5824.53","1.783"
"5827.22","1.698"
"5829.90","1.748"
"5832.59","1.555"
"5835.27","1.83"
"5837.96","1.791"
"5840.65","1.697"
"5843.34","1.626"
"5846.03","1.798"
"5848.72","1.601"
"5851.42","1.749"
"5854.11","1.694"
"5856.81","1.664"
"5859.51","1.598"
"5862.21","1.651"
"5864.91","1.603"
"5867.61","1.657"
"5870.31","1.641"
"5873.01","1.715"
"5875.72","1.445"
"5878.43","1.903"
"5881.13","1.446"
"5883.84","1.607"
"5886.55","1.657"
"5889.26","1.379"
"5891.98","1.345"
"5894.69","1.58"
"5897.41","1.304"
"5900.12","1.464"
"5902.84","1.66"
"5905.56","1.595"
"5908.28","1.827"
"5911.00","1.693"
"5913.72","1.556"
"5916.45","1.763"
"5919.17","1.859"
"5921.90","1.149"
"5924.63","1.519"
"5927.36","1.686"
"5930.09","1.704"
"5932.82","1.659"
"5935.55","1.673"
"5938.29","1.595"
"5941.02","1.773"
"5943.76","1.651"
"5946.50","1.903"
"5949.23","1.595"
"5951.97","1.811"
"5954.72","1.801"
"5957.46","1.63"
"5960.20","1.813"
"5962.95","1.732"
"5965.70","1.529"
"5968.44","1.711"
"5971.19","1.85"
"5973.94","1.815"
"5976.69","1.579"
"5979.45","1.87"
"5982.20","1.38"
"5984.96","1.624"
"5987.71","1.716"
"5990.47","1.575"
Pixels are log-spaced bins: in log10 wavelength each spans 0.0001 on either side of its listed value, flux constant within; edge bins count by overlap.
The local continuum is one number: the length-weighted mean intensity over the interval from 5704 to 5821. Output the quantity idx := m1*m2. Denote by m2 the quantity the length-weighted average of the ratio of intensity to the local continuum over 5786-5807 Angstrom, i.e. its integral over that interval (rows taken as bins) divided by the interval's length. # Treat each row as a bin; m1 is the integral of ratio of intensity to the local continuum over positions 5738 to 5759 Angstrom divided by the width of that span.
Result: 0.99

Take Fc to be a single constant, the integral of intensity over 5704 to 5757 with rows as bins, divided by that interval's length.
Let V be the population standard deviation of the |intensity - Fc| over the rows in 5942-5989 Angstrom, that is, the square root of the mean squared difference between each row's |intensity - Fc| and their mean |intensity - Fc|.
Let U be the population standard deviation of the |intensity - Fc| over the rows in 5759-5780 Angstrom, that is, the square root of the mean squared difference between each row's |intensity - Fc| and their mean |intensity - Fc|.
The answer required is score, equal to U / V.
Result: 0.81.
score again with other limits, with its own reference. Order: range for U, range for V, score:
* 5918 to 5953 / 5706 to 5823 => 1.91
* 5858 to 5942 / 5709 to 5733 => 1.12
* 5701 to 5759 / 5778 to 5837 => 1.75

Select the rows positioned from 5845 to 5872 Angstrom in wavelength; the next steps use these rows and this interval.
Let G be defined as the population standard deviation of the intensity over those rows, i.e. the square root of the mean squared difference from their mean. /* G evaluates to 0.06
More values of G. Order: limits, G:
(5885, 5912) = 0.16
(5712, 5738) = 0.14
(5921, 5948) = 0.19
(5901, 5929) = 0.19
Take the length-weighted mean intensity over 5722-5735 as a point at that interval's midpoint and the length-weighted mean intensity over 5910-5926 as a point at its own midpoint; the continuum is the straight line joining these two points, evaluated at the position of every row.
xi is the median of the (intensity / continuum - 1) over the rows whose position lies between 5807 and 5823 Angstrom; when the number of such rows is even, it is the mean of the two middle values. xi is 0.02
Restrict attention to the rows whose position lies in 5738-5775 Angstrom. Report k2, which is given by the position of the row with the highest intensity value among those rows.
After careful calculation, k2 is 5768.48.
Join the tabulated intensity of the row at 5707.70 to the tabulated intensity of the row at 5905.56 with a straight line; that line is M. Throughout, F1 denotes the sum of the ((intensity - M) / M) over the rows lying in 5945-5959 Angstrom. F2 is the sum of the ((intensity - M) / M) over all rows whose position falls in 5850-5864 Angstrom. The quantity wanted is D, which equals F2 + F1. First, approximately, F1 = 0.37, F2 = 0.4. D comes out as 0.7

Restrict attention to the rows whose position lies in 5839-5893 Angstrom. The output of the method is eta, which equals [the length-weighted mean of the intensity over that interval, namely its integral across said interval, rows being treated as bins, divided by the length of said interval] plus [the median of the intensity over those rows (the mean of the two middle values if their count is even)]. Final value 3.27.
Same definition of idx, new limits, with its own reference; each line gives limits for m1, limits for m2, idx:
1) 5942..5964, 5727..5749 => 1.07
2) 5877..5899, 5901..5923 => 0.91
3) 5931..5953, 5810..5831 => 1.06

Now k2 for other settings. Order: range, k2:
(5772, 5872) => 5835.27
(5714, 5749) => 5731.40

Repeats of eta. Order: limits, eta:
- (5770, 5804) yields 3.22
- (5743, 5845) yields 3.34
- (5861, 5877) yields 3.27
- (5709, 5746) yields 3.30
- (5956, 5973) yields 3.44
